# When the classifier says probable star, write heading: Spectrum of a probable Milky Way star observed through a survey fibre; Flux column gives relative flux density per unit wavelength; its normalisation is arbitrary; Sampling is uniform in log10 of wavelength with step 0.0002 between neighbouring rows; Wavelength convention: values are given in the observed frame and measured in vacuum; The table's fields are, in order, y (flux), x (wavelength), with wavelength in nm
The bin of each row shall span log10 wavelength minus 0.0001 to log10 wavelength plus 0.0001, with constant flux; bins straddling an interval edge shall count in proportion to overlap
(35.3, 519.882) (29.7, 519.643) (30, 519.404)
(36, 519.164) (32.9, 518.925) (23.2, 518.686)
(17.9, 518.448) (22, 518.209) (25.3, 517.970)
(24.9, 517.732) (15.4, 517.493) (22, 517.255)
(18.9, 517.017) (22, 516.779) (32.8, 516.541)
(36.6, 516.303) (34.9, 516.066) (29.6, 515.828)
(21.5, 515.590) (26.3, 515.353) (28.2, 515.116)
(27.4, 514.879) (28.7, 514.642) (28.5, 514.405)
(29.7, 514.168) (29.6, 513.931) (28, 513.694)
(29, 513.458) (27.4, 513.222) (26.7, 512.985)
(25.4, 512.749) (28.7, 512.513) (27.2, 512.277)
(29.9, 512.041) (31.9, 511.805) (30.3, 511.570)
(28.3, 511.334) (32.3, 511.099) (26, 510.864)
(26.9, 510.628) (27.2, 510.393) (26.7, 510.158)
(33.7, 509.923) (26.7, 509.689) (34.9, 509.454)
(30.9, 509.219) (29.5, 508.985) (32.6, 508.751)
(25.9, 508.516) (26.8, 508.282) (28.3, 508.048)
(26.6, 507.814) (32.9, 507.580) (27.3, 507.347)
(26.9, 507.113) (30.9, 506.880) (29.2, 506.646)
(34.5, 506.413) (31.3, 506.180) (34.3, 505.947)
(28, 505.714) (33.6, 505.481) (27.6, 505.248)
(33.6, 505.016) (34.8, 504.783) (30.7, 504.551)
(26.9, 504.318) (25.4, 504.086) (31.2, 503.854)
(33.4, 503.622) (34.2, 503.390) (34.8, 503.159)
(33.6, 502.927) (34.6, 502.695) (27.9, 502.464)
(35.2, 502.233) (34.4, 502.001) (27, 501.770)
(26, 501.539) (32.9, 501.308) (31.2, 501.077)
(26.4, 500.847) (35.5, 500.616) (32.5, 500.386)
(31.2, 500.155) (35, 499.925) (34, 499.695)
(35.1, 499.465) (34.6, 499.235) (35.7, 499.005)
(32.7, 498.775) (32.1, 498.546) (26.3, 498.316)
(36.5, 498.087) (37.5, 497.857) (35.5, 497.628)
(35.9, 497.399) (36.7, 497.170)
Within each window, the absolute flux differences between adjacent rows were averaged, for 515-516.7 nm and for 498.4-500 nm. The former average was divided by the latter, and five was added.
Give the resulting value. 8.5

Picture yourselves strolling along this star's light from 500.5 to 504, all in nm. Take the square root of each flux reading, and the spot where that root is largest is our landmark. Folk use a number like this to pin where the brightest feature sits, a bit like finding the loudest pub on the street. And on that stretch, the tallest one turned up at 500.616 nm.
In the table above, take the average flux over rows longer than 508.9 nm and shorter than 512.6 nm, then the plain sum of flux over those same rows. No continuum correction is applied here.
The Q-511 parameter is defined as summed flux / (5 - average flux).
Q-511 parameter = -19.3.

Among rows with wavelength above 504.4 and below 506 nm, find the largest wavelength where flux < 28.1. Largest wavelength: 505.714 nm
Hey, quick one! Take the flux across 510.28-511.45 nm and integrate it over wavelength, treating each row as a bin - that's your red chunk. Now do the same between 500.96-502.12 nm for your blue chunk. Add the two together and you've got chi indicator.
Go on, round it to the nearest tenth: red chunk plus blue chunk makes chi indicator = 68.1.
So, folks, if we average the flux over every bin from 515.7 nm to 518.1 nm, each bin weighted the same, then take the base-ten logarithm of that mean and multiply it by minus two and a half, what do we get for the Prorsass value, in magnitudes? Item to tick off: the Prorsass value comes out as -3.55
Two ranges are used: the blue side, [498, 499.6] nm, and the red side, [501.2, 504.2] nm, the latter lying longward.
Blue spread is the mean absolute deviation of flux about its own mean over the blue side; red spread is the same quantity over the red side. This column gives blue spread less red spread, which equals -0.6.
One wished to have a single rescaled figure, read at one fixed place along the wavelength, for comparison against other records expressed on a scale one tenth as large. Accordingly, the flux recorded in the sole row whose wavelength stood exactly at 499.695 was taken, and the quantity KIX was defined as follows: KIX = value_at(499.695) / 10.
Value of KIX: 3.40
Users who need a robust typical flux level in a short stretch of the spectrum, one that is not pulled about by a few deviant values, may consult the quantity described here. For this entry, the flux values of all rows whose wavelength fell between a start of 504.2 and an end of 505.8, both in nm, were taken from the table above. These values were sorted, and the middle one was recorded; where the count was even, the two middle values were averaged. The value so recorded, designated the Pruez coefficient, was 31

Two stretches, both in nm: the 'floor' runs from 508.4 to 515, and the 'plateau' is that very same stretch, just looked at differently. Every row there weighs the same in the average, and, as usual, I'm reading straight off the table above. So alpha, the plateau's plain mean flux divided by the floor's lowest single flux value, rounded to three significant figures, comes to 1.14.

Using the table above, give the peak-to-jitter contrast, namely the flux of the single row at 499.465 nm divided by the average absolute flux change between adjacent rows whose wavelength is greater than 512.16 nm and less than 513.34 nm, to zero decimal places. 21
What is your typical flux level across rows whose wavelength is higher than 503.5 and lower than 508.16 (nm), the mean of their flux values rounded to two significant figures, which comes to 30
